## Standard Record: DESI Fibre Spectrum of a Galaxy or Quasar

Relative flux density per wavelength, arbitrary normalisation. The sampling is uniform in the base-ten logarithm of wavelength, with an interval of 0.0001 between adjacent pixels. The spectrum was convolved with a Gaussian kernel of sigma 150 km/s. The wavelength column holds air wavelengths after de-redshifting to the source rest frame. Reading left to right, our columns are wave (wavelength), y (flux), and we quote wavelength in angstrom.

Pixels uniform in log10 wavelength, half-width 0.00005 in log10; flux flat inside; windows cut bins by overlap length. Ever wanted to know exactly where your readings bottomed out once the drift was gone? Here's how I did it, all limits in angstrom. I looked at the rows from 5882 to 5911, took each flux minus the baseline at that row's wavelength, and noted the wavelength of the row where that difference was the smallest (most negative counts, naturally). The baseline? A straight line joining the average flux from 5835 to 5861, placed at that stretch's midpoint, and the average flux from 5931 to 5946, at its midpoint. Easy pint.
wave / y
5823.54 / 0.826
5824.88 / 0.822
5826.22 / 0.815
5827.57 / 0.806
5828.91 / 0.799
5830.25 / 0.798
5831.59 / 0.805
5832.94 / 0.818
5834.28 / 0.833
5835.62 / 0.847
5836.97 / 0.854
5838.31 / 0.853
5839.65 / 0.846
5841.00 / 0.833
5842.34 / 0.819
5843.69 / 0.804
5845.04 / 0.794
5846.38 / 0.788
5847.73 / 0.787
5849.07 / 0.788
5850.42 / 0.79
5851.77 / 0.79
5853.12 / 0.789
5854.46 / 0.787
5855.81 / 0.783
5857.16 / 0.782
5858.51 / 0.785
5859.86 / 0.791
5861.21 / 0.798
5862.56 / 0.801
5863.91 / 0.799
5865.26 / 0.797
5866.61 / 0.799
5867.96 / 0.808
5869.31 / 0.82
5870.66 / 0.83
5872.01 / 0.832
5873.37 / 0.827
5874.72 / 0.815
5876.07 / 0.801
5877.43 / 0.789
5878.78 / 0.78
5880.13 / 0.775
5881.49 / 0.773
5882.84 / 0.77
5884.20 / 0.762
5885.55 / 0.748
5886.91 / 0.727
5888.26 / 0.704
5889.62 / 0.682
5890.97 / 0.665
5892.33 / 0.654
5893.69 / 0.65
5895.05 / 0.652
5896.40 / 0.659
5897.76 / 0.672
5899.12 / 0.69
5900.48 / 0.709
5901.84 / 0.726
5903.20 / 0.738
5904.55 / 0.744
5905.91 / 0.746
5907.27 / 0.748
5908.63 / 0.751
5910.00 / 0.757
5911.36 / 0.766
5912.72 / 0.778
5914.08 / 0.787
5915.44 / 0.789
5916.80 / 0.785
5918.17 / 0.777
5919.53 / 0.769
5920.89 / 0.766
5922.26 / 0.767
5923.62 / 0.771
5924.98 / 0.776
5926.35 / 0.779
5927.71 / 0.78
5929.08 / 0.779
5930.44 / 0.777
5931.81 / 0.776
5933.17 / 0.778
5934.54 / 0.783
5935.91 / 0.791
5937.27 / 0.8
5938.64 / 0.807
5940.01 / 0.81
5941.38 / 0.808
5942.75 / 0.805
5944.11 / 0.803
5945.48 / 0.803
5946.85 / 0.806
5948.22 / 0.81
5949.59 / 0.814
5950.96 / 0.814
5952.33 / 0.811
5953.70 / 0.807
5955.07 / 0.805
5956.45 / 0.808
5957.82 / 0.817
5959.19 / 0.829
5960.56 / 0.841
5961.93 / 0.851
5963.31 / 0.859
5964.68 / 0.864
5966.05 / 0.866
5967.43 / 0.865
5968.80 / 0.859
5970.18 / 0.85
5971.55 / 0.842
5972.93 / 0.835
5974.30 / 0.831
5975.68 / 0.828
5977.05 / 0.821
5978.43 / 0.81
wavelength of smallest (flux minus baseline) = 5893.69 angstrom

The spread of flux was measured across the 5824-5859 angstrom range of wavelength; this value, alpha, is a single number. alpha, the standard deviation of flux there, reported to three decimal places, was 0.023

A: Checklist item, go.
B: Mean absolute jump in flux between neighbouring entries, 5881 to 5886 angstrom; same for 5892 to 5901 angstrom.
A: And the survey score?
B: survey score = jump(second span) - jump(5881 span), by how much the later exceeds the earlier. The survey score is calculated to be 0.0022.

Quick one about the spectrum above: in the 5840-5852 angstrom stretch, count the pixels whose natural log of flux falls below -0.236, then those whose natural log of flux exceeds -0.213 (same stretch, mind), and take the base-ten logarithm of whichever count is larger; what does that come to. 0.48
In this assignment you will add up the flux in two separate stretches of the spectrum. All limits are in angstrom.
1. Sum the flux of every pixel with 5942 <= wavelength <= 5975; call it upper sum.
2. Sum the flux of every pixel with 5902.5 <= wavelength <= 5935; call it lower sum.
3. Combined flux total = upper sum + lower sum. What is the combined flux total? 38.4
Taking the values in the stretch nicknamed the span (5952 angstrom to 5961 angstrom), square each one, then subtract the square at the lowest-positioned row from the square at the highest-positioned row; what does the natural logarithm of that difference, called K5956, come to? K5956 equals -3.0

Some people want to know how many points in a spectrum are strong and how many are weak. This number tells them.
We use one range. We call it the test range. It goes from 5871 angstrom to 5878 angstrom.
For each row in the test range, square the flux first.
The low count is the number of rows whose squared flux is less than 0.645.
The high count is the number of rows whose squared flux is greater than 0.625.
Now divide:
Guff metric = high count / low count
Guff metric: 2.0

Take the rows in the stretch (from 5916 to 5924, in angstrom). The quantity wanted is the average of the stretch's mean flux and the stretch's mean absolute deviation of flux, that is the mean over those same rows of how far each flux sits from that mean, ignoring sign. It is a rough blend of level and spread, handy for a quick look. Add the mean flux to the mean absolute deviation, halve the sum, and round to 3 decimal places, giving 0.389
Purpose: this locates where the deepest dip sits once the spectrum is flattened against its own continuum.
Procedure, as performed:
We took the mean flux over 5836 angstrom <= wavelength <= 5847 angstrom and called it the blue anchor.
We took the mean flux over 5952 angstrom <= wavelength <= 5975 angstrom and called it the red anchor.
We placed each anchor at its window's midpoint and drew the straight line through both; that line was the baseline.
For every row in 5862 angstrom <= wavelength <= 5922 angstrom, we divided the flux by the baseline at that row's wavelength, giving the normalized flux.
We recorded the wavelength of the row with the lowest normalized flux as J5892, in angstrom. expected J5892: 5893.69 angstrom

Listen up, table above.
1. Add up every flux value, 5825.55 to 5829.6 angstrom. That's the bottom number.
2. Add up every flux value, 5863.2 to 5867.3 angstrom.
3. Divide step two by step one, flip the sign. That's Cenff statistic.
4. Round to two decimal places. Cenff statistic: -0.99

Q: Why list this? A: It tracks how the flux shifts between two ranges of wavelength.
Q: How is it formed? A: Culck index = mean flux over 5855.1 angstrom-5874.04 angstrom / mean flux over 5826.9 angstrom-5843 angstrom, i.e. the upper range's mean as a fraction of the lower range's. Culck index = 0.97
